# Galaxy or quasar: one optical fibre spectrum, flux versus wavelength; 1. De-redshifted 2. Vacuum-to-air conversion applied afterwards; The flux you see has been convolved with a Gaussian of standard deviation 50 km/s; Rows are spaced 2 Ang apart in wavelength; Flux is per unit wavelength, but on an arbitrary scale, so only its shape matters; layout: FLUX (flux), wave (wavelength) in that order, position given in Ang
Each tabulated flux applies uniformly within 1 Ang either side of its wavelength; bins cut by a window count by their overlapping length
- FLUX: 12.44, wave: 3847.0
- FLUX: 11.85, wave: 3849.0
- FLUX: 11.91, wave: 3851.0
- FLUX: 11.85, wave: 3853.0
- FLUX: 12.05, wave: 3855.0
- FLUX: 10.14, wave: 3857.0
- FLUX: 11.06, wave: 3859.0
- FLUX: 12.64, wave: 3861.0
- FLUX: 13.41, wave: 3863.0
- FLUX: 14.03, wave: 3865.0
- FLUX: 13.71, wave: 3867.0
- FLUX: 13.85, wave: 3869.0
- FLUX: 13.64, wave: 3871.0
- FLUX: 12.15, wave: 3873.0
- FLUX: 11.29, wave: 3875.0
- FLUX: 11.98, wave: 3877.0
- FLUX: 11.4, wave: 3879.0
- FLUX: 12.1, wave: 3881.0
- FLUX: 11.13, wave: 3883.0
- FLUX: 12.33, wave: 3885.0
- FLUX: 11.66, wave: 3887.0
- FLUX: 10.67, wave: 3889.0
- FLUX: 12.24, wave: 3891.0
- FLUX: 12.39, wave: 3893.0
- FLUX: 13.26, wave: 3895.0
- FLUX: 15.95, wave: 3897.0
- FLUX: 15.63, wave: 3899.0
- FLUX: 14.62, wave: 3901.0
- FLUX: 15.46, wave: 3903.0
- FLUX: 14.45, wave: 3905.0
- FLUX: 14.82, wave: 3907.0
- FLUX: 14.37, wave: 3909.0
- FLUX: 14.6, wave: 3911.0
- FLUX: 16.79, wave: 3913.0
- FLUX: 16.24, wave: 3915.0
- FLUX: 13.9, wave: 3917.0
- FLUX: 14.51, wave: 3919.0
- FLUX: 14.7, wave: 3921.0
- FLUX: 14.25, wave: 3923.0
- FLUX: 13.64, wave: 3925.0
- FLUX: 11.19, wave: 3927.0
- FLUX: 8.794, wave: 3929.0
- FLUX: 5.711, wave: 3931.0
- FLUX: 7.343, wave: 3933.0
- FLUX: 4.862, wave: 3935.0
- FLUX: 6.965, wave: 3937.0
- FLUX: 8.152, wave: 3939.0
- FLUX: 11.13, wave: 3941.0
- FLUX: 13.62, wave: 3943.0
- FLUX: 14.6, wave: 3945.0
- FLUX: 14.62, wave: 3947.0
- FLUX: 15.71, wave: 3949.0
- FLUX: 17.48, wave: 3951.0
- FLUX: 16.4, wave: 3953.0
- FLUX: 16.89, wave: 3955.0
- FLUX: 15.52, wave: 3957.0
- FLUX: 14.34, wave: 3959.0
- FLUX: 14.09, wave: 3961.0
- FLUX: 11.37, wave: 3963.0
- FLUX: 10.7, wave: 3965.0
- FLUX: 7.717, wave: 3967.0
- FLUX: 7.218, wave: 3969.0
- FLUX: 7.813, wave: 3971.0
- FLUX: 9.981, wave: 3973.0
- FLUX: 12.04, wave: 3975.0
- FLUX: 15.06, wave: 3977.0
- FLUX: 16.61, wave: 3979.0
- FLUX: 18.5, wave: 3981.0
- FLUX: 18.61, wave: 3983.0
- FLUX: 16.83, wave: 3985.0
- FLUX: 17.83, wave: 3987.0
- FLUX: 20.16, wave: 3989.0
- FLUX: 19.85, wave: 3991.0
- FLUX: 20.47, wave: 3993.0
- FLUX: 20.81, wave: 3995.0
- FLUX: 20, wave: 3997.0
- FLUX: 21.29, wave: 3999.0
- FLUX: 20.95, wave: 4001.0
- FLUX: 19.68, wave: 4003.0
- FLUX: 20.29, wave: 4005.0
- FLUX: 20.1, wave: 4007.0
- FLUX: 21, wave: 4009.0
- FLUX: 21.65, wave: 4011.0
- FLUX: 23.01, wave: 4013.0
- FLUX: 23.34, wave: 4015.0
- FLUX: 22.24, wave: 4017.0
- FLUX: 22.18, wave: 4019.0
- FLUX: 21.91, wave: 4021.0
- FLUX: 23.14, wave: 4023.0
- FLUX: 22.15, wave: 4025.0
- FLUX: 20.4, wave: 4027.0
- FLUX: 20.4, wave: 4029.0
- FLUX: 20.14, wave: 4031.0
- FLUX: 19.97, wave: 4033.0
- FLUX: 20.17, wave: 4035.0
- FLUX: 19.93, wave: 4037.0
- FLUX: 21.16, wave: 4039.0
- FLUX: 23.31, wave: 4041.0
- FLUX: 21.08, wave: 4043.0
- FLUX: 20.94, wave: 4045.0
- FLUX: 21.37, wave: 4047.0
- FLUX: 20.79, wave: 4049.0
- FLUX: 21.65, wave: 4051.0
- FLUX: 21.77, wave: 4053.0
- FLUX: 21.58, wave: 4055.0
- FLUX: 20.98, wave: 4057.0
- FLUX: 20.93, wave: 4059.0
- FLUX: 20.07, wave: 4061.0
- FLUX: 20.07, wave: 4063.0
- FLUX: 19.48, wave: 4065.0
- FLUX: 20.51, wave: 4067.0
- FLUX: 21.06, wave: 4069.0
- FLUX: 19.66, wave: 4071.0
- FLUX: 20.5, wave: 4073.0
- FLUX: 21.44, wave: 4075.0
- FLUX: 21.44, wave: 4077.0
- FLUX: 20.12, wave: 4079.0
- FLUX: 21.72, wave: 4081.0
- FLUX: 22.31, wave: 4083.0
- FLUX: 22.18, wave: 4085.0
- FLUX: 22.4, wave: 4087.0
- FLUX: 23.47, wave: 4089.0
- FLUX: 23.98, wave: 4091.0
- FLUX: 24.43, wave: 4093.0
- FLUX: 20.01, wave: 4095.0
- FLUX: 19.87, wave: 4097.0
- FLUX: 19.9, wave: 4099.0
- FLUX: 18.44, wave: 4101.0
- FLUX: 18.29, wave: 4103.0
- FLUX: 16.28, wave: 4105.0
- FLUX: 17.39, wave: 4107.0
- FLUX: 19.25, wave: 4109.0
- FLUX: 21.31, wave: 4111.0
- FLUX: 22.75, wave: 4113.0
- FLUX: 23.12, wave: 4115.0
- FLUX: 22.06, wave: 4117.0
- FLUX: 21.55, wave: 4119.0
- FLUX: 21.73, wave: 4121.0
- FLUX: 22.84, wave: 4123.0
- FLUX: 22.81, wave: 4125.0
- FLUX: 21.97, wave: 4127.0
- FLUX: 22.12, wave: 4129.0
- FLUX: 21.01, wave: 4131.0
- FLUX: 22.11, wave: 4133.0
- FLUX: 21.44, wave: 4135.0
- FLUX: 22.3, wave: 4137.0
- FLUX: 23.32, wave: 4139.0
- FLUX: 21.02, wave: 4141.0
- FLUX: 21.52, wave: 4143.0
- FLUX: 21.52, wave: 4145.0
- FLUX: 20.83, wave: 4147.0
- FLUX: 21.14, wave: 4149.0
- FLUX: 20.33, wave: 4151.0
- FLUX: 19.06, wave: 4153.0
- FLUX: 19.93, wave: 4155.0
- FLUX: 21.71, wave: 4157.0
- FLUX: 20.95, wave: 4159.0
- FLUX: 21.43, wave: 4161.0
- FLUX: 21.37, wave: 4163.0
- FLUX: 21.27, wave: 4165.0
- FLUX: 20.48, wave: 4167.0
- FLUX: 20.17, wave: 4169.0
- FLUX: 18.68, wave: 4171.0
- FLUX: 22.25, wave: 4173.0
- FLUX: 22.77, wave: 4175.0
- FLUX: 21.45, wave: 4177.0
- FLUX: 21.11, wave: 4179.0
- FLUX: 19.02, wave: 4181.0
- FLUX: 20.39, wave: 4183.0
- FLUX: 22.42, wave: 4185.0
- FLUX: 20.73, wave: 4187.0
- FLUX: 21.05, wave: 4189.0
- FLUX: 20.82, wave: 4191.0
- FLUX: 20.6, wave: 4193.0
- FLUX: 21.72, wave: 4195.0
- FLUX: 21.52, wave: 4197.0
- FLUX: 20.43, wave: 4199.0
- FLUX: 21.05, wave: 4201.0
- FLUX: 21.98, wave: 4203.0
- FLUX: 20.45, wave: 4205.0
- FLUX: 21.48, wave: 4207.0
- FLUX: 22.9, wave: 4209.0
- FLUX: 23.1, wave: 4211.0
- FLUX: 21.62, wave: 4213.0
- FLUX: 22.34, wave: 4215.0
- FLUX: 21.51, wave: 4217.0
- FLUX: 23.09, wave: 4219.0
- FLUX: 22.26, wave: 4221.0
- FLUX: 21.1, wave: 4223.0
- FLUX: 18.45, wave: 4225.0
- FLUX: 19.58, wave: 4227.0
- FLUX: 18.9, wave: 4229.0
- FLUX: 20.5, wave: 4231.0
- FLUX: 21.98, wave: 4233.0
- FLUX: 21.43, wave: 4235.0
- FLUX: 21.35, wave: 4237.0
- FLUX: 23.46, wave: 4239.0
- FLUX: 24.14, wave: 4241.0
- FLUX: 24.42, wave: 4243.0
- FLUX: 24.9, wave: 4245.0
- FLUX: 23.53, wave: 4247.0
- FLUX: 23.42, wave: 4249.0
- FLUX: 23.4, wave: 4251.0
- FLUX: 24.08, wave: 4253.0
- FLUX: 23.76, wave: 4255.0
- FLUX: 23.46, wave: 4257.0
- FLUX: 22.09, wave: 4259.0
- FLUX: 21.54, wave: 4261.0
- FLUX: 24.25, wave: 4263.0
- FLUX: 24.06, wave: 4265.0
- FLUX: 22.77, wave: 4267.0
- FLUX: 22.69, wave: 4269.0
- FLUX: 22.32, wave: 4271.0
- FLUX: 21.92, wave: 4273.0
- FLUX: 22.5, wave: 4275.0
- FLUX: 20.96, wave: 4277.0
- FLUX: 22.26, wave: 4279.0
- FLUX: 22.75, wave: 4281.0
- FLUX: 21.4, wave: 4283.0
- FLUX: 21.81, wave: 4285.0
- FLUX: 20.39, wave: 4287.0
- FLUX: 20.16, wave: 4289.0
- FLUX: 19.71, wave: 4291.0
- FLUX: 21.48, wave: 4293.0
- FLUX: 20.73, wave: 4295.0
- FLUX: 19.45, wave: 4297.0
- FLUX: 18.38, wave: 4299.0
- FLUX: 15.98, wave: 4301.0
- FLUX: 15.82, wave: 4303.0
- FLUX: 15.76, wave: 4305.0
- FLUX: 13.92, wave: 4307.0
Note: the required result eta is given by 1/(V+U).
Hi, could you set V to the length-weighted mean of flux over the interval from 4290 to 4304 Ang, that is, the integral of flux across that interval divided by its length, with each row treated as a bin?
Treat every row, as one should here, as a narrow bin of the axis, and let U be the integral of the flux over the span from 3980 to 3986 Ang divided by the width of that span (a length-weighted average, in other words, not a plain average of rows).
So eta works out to 0.0272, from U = 18.0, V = 19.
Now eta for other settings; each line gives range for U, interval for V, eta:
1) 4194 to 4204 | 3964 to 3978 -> 0.0318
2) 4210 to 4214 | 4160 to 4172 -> 0.0233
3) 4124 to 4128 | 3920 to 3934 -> 0.0301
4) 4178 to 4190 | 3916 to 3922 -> 0.0284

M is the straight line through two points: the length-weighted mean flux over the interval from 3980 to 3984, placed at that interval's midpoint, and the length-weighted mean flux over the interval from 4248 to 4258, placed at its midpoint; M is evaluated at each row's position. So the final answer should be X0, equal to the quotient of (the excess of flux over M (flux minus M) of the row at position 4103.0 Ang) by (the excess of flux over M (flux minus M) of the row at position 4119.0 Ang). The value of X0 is -5.8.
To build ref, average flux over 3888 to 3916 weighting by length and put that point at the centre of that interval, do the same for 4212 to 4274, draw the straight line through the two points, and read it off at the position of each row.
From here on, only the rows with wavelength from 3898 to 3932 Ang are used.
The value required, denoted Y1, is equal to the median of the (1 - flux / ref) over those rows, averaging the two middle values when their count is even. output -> 0.01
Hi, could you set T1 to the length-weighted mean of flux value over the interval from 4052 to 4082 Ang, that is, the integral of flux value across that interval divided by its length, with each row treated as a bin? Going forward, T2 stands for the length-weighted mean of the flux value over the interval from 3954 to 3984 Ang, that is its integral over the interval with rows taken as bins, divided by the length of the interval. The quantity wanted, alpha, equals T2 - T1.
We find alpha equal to -7.7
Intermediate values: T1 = 20.76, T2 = 13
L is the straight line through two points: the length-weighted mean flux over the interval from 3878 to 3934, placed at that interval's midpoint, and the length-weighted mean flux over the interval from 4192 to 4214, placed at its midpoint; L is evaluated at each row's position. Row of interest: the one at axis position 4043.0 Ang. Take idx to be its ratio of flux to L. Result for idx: 1.24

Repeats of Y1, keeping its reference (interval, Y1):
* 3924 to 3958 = 0.11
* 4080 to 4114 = -0.10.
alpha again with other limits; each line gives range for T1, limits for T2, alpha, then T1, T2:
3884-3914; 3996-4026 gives 7.6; 13.95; 22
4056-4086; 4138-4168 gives 0.2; 20.83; 21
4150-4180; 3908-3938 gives -9.0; 20.86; 12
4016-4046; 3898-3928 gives -6.7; 21.27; 15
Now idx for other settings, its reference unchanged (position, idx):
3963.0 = 0.78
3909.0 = 1.10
